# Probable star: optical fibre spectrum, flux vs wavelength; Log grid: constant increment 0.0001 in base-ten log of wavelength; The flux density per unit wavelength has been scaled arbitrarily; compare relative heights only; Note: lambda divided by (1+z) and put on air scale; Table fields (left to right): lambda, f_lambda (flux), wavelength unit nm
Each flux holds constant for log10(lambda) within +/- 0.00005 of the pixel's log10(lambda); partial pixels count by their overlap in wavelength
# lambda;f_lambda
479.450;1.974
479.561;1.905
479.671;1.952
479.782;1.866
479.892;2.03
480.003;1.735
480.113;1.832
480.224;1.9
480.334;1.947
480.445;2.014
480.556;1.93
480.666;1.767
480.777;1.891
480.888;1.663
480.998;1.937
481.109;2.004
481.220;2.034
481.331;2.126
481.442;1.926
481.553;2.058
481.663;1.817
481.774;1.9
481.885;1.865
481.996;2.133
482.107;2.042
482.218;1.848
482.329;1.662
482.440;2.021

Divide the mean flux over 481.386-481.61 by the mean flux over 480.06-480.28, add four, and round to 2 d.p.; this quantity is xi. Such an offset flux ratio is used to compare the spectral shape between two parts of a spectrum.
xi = 5.07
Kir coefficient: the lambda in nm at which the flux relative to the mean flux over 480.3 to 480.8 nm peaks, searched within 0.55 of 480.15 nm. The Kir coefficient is 479.892 nm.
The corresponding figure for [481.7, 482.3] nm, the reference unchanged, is 481.996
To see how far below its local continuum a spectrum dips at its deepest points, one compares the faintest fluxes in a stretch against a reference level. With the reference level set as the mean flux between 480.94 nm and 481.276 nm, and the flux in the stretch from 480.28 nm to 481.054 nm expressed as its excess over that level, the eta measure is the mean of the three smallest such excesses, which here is -0.22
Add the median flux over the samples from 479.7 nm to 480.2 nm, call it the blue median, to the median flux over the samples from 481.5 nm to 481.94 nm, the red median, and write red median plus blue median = 3.73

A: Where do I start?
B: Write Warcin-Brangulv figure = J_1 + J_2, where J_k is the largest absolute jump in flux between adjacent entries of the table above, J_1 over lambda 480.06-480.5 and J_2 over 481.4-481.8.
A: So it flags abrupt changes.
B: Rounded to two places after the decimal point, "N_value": 0.31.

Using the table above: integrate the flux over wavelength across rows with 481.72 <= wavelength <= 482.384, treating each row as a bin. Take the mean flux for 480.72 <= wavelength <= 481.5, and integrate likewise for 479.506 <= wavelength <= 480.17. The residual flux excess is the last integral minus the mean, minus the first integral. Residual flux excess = -2.0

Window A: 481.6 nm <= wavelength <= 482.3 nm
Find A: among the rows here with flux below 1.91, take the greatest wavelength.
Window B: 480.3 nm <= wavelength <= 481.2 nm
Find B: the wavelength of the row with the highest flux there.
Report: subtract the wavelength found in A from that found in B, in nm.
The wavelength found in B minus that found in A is -1.77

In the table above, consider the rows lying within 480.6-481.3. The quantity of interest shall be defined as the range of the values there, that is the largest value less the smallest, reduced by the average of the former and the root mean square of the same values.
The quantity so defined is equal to -0.758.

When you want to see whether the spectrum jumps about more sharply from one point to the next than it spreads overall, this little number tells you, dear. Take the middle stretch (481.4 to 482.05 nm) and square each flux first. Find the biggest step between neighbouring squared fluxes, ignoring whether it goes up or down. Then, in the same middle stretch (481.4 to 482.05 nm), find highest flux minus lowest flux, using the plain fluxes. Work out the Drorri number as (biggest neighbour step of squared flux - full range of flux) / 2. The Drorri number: 0.38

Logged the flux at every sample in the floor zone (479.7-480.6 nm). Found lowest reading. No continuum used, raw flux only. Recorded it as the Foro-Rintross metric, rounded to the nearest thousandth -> 1.735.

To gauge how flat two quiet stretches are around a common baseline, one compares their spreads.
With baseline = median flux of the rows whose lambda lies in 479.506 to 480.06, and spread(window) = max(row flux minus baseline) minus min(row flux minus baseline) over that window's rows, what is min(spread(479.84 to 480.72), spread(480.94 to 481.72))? 0.295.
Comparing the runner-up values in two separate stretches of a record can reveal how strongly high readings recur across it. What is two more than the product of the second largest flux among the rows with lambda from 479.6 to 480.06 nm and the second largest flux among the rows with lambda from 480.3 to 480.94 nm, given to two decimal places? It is 5.80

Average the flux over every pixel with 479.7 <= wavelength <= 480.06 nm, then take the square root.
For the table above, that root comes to 1.37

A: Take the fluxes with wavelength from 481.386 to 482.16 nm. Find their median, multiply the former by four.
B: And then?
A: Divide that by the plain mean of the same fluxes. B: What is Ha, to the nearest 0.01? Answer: 3.92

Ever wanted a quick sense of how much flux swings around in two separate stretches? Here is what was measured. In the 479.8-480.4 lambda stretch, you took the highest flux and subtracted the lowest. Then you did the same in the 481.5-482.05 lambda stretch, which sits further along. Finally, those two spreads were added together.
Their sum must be 0.61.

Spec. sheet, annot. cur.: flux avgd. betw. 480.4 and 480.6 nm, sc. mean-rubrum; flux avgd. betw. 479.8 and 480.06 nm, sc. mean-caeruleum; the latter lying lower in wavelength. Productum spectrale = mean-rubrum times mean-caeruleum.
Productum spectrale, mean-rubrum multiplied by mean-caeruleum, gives 3.71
